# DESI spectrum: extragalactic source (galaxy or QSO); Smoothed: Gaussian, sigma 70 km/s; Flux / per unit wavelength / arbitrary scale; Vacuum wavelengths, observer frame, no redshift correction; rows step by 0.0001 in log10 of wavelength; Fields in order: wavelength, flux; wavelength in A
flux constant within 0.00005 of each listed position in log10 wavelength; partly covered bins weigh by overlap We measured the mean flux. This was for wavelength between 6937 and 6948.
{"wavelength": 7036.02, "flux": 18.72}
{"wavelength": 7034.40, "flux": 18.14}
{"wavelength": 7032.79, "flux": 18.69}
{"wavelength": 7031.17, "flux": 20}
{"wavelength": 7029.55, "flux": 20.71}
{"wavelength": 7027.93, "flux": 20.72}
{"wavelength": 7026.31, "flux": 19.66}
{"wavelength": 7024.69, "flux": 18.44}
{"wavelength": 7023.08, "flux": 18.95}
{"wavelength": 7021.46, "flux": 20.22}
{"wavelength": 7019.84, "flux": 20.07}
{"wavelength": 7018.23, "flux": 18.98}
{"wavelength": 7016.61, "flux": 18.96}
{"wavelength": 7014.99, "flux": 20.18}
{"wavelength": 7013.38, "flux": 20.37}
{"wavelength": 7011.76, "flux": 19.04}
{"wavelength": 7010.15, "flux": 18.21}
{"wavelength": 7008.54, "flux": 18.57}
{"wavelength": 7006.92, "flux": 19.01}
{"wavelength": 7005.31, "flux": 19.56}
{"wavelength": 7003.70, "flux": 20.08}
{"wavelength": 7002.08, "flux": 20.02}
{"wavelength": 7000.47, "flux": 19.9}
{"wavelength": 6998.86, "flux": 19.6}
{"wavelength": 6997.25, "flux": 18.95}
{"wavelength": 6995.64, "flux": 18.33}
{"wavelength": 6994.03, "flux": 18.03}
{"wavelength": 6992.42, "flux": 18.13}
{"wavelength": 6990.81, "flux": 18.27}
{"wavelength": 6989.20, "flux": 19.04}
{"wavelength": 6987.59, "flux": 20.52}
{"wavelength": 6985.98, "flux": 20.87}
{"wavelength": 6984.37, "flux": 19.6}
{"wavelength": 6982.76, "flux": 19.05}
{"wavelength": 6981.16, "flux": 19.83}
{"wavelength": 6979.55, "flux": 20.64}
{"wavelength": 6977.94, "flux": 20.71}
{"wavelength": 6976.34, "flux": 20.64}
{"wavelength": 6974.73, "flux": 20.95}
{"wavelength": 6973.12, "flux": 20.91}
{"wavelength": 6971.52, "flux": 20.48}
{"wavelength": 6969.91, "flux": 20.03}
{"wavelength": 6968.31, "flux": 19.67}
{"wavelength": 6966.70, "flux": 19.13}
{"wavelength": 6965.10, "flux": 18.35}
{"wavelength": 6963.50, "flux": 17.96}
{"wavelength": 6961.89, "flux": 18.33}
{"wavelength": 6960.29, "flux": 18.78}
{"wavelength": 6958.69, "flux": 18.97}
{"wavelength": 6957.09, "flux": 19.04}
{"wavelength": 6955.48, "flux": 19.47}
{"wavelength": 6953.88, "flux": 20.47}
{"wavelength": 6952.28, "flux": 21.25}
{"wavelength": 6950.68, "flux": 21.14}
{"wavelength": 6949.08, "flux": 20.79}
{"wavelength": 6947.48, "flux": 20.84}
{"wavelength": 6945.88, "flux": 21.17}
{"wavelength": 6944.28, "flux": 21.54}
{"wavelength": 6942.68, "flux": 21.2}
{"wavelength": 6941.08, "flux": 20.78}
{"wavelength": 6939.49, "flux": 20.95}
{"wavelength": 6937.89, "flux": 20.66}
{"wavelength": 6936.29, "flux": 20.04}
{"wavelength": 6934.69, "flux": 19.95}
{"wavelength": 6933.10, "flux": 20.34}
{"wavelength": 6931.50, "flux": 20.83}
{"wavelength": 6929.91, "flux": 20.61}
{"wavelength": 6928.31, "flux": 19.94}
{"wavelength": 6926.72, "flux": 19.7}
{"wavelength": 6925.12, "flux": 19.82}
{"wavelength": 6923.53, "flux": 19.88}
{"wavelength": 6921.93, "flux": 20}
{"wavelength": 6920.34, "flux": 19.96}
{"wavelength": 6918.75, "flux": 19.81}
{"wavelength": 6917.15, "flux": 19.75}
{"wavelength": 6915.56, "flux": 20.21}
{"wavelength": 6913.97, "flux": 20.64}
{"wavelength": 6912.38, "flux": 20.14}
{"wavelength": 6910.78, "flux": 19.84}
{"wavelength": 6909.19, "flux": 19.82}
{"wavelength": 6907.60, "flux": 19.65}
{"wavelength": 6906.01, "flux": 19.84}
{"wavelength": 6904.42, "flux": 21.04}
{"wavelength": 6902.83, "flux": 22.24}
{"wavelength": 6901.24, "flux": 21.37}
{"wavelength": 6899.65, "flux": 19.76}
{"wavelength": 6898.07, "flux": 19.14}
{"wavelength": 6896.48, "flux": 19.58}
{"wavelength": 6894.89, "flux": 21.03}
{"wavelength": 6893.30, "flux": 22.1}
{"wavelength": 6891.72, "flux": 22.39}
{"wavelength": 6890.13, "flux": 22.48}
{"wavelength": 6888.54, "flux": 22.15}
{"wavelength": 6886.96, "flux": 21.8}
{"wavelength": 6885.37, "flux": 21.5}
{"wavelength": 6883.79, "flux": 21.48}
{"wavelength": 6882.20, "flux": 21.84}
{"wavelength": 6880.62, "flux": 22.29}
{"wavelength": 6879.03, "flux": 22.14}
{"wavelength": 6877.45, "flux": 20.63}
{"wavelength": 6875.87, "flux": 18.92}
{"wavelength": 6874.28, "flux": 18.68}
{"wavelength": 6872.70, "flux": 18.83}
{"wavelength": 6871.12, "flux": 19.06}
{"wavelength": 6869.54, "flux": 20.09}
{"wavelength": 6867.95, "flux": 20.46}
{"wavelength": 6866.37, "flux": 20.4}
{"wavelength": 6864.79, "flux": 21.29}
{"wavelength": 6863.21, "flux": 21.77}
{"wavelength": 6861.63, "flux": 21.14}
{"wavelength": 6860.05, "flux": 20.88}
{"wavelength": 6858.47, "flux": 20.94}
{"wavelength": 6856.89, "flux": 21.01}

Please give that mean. 21.0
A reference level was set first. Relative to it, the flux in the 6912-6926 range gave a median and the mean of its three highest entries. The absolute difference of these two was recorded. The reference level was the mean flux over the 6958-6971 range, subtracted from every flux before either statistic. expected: 0.4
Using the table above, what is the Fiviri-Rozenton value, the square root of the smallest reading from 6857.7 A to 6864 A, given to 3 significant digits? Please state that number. 4.57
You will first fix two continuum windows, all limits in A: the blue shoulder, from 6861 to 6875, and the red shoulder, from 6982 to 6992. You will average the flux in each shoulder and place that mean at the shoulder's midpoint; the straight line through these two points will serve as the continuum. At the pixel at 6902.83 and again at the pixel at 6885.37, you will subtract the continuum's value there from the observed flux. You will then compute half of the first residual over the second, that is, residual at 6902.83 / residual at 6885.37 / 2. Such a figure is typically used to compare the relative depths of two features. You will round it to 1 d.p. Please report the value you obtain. 0.8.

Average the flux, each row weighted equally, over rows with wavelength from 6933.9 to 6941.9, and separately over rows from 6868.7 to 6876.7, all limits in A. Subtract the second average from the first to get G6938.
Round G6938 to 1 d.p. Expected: 1.4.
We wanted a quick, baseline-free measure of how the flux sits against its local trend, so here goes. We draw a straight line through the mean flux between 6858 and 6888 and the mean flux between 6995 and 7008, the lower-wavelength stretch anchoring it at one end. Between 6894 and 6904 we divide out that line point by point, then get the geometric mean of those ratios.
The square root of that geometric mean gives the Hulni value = 1.00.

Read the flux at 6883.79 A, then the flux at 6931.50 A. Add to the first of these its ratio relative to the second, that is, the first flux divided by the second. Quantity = 22.5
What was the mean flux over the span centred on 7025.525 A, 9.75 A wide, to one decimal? 19.8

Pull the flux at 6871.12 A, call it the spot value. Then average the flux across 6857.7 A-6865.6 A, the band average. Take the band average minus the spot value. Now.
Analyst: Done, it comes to 2.1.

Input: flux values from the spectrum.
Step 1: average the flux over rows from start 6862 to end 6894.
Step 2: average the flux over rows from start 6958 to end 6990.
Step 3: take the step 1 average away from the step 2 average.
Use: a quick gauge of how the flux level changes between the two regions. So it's -1.3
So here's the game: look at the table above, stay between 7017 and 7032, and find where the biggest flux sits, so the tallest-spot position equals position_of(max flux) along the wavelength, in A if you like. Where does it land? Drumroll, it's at 7027.93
